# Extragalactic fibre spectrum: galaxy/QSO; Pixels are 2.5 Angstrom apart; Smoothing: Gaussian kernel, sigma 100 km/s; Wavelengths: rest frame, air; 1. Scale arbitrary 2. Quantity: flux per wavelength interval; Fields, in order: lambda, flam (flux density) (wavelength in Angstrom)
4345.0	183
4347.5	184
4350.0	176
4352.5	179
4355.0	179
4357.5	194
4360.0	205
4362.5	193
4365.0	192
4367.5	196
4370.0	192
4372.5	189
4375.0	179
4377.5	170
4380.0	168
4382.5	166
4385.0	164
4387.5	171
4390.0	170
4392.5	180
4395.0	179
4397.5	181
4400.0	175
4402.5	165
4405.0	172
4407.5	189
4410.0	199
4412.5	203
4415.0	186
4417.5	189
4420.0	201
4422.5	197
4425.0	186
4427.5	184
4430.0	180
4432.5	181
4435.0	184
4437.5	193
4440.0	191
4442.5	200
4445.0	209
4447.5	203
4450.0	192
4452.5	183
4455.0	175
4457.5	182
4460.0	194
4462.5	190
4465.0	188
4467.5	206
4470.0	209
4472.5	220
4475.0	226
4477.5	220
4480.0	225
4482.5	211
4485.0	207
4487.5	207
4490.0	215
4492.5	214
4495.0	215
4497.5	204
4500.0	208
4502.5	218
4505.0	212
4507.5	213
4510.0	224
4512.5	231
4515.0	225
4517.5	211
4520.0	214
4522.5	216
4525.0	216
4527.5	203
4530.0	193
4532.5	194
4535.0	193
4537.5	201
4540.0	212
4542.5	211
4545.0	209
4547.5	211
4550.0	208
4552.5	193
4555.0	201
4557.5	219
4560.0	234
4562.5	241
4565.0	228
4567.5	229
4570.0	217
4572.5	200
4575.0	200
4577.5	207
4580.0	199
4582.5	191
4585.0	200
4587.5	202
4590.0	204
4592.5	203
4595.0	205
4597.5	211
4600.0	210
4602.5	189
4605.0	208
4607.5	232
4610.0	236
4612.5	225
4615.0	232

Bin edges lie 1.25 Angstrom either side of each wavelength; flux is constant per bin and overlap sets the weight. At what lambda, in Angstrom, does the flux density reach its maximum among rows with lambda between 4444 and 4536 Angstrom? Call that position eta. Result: 4512.5 Angstrom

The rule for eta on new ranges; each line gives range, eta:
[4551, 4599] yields 4562.5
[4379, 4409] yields 4407.5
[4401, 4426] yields 4412.5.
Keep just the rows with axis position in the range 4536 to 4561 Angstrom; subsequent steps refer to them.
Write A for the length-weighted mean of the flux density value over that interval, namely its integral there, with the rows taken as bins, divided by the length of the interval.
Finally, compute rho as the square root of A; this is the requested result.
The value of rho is 14.5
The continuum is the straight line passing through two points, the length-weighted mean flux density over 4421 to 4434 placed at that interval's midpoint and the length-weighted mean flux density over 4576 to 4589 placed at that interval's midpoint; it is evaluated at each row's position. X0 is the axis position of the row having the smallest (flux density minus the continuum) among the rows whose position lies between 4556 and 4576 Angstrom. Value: 4575.0 Angstrom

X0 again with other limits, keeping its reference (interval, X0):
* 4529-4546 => 4535.0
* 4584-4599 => 4585.0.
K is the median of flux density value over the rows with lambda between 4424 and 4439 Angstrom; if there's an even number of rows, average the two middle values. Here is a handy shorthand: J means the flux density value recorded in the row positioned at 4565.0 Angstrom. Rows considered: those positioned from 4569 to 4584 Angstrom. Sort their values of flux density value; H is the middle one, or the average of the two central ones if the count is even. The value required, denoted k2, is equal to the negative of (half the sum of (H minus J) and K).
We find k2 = -78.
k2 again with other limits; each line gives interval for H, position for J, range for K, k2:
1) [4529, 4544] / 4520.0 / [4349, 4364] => -85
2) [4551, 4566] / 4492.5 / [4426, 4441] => -97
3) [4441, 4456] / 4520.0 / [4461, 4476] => -95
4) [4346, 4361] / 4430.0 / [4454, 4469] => -95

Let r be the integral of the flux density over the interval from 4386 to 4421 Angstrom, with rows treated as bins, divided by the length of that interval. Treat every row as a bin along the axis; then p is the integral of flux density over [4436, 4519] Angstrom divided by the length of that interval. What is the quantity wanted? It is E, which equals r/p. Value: 0.88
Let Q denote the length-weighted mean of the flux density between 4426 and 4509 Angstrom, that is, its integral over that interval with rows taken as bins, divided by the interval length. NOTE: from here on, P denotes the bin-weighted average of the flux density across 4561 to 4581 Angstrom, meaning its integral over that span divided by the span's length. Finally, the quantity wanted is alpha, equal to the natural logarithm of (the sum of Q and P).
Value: 6.03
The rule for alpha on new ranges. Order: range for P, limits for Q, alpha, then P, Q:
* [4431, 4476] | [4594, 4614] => 6.02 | 196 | 215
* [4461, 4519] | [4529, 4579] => 6.05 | 213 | 210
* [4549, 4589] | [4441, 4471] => 6.00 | 211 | 194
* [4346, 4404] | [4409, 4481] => 5.93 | 180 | 196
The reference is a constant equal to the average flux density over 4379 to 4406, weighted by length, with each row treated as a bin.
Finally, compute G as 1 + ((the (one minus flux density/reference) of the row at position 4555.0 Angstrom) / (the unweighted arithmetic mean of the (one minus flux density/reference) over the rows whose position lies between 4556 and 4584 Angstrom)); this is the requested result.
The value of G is 1.67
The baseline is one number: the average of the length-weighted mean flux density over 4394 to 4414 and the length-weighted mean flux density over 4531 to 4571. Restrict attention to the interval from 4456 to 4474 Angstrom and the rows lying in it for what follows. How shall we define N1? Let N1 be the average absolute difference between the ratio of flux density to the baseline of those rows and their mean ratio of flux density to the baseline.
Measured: 0.057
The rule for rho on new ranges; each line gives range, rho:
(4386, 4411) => 13.3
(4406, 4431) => 13.8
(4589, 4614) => 14.6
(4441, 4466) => 13.8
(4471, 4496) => 14.7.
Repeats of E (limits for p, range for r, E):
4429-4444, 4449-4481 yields 1.06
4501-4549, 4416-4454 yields 0.91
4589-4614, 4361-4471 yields 0.88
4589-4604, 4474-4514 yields 1.06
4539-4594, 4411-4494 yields 0.95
